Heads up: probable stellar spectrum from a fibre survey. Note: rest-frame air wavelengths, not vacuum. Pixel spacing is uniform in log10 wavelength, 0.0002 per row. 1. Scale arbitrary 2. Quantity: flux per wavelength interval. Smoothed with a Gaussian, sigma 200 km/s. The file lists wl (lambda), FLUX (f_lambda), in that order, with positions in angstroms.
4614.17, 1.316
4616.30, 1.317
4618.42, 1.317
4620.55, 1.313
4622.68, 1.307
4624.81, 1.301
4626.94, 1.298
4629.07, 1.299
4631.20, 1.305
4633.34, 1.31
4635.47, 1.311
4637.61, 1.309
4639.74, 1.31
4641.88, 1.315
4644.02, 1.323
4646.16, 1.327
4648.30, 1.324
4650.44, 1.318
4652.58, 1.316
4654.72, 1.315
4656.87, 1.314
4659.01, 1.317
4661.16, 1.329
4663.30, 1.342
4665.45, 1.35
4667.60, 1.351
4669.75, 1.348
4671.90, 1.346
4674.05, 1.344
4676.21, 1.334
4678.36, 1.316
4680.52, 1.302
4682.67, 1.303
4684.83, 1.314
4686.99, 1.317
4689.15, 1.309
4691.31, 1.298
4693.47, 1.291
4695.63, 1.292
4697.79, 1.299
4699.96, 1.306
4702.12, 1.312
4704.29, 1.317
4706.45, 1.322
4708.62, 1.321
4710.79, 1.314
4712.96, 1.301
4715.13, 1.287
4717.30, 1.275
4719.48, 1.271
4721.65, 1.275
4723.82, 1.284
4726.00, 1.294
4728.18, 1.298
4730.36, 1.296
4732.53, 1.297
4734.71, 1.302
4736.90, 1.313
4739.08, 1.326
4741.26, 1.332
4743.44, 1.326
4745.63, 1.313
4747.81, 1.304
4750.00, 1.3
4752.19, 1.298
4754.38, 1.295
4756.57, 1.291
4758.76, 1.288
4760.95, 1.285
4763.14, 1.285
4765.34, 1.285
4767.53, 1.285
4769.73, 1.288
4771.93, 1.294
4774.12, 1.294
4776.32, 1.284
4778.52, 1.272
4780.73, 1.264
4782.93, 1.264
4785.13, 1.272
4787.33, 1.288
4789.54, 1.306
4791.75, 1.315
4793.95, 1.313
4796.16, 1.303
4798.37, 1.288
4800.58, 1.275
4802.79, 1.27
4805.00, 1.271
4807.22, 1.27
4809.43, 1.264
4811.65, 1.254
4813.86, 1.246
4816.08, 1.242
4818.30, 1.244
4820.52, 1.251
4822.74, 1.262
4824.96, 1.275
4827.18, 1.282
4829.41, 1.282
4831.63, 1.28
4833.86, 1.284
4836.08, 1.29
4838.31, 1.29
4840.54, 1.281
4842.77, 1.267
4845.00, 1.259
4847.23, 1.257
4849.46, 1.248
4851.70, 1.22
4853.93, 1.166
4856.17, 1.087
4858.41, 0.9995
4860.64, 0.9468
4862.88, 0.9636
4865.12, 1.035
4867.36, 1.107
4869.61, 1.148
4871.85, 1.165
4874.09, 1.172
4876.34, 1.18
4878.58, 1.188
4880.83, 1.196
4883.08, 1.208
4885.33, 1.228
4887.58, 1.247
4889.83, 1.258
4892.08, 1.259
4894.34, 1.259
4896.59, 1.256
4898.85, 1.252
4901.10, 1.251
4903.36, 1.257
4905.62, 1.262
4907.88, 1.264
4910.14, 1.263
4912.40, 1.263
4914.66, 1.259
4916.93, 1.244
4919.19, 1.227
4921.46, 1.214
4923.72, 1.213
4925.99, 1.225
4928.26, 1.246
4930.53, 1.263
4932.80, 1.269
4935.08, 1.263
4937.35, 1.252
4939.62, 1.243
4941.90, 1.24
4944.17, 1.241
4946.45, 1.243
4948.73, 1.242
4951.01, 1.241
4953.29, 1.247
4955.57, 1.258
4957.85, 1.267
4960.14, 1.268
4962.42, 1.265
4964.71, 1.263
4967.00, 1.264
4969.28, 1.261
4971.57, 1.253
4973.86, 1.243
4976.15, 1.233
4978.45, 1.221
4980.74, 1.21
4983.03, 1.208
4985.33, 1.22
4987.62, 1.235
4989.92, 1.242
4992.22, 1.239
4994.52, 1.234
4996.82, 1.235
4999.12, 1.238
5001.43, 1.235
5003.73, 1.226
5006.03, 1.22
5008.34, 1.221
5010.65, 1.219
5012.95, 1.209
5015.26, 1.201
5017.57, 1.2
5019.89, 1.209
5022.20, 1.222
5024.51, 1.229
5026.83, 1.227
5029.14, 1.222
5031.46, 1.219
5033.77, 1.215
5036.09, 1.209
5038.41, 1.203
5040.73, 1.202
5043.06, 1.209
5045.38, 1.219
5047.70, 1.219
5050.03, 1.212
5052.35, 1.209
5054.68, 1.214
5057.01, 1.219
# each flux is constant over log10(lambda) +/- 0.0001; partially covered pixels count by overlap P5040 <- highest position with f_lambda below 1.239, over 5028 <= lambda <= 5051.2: 5050.03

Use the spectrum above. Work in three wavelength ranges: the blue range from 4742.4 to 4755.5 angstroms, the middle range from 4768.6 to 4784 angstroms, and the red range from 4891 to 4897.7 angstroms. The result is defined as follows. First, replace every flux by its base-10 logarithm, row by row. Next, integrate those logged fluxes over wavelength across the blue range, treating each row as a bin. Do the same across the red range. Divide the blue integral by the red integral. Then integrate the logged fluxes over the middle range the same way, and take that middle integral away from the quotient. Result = 0.6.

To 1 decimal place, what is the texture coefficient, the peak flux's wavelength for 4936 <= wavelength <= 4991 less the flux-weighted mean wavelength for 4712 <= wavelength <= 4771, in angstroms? 218.8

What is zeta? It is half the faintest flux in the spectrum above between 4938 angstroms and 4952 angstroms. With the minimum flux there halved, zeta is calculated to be 0.620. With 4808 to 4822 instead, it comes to 0.621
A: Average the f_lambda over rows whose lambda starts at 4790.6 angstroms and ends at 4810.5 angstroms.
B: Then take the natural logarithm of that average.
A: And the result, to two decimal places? 0.25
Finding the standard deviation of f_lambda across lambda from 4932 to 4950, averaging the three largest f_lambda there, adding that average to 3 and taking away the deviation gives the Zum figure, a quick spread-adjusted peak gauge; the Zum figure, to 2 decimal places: 4.25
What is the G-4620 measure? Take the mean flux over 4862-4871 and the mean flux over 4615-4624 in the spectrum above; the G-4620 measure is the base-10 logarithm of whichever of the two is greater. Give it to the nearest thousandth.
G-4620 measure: 0.118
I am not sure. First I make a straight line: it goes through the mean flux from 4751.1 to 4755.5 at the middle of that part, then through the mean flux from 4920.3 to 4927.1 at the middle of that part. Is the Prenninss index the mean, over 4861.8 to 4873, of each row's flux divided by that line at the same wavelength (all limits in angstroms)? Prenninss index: 0.872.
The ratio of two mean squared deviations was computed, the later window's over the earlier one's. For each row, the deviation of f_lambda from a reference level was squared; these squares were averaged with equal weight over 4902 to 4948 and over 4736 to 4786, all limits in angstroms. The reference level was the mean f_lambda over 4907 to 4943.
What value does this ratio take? 0.11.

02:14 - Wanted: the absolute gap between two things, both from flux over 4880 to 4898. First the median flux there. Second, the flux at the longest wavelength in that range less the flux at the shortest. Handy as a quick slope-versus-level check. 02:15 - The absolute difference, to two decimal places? 1.19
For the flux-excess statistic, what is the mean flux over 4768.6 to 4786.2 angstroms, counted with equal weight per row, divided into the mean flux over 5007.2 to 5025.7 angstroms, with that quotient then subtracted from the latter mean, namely 0.26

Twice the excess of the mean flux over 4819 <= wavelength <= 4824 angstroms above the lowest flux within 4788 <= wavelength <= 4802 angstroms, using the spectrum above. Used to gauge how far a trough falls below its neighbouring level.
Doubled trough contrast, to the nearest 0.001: -0.037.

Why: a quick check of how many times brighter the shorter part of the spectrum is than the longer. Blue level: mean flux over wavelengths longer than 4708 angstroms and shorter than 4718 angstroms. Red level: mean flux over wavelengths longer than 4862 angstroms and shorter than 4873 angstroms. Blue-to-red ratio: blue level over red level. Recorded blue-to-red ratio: 1.20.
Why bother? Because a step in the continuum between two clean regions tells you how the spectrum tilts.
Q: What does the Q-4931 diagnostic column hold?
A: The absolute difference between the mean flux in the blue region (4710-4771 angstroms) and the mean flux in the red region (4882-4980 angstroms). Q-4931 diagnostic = 0.048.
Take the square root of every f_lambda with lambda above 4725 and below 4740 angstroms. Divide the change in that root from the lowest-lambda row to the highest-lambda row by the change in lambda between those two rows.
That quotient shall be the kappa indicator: 0.0011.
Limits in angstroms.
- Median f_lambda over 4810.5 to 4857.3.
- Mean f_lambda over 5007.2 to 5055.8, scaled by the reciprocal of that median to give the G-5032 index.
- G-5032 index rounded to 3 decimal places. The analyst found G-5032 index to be 0.964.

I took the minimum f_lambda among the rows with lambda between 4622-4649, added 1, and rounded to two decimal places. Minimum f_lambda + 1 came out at 2.30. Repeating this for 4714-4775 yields 2.27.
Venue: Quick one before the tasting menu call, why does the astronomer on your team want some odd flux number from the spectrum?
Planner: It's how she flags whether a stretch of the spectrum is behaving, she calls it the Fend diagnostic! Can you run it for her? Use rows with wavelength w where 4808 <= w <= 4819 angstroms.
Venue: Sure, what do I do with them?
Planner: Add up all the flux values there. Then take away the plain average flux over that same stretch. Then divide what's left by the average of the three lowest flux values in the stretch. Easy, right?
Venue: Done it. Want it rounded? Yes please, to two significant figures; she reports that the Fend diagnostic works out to 4.0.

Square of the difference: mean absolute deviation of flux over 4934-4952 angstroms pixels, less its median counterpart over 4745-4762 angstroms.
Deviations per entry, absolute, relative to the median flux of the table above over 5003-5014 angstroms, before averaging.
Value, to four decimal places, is 0.0026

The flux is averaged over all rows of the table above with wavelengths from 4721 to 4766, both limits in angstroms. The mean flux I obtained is 1.30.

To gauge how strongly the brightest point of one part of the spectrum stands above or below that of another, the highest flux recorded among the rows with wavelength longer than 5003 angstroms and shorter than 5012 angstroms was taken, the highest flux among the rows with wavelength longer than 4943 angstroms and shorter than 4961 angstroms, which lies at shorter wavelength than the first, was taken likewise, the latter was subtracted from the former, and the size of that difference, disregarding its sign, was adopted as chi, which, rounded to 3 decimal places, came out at 0.042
